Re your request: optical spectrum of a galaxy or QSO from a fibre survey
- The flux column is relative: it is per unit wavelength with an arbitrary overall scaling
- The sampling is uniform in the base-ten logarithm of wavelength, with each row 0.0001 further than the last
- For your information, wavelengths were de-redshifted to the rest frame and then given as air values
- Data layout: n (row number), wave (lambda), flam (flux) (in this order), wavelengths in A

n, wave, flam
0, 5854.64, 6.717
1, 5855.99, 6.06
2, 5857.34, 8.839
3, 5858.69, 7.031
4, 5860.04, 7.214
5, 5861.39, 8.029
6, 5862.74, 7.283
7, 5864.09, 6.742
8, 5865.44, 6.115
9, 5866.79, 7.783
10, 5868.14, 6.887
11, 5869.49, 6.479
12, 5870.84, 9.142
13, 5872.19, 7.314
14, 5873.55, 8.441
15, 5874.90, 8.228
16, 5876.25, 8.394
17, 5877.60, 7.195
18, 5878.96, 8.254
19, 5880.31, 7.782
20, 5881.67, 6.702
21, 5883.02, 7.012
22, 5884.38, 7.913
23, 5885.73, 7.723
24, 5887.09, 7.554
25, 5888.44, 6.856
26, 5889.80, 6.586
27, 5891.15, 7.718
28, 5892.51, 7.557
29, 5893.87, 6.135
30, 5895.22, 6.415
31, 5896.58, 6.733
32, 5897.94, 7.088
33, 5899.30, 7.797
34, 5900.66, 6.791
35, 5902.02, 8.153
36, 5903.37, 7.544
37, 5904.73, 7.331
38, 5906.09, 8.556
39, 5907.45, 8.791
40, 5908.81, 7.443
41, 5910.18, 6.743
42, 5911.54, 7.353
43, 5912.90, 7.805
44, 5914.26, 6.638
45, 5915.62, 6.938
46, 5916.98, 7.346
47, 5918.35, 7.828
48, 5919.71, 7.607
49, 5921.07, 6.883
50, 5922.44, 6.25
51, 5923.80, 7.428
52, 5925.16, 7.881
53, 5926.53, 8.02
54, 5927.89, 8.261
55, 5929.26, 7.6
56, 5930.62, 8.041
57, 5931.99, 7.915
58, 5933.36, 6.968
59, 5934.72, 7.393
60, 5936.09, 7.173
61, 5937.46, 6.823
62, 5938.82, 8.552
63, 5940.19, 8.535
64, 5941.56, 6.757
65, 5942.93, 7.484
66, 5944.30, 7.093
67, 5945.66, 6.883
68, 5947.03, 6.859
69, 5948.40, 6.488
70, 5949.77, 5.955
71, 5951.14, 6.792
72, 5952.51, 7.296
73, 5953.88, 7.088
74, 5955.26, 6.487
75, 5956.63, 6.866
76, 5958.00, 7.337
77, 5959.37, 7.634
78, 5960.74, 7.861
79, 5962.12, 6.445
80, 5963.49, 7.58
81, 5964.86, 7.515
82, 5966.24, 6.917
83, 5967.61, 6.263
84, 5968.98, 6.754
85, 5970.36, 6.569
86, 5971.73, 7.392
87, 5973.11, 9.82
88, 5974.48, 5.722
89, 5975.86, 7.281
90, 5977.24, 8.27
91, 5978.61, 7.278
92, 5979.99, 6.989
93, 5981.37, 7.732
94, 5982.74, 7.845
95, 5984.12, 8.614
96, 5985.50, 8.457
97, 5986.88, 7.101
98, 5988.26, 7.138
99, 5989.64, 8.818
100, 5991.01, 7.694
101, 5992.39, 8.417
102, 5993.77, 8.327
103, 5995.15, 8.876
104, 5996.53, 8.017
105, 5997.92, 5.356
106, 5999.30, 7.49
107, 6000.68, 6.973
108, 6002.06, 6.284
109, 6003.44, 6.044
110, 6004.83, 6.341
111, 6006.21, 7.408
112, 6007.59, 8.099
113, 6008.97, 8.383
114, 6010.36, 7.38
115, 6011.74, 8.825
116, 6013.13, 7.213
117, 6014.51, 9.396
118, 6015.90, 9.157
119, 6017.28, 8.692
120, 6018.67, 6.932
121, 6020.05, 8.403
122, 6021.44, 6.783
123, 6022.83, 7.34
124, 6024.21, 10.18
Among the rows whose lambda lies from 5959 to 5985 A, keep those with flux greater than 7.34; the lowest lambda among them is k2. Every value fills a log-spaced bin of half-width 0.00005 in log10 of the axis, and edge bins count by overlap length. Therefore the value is 5959.37 A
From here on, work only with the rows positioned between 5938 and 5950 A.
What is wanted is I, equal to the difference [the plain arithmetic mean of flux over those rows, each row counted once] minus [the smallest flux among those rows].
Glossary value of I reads 1.22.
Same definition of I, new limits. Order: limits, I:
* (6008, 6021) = 1.33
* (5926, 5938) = 0.75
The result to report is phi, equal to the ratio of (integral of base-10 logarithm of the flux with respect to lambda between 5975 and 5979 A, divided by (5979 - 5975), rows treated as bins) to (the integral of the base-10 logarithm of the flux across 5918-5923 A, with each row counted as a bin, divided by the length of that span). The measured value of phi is 1.03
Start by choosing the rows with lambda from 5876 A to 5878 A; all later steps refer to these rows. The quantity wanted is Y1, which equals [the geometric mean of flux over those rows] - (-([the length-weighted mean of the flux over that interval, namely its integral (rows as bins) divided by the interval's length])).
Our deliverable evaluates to 15.5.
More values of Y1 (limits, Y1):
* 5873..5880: 16.2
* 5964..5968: 13.9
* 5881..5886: 14.6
